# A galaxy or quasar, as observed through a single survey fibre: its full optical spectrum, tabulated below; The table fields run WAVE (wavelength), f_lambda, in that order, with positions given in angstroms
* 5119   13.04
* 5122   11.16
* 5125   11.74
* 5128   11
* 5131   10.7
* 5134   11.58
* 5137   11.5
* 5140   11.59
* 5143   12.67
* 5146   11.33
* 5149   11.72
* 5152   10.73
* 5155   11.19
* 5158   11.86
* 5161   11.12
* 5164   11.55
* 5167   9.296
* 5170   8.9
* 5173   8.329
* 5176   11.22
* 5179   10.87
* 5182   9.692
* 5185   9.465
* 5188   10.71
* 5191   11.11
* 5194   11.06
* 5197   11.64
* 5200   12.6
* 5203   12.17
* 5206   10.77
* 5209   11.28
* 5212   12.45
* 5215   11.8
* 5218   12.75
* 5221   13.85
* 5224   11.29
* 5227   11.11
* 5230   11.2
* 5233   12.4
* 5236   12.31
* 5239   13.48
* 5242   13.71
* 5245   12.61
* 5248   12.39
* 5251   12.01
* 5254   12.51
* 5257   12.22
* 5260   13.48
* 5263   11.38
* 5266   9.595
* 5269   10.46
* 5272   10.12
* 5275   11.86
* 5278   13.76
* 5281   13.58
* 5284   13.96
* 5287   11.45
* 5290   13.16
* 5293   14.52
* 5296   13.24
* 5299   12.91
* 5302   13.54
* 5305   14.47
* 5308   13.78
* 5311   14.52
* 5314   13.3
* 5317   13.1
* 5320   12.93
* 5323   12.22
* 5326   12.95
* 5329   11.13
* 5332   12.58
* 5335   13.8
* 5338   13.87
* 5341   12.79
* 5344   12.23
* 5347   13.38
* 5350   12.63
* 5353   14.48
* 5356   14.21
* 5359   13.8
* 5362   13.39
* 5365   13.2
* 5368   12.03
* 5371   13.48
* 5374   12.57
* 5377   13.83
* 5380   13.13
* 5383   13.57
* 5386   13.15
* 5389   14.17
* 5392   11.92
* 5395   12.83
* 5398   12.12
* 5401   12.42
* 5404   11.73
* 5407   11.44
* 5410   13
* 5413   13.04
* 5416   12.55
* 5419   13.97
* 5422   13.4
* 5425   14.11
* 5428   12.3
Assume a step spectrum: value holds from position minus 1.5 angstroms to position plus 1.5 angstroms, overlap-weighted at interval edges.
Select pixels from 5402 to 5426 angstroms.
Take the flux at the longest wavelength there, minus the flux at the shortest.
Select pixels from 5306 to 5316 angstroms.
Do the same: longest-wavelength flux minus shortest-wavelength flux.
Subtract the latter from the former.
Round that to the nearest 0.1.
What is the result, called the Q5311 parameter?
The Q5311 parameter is 2.9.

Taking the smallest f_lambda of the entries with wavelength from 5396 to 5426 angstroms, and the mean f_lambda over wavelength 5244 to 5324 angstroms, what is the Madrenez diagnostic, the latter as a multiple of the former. 1.111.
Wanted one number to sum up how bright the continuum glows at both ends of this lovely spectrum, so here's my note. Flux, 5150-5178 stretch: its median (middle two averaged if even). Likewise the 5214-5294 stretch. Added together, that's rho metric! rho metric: 23.5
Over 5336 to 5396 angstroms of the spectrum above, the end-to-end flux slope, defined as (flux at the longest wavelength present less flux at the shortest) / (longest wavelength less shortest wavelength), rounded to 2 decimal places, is -0.02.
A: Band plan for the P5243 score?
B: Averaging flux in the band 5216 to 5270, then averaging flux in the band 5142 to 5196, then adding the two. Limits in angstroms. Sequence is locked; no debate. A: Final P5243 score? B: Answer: 22.9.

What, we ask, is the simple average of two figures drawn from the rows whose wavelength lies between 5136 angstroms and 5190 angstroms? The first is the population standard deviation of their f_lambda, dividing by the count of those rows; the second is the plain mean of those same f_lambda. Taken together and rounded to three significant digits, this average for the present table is 5.94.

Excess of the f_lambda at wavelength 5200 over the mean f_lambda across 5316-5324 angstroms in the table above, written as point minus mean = 0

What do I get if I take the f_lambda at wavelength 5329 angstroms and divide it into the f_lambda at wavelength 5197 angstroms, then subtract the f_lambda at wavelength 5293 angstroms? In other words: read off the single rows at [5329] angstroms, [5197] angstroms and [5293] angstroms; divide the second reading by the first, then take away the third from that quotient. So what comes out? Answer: -13.5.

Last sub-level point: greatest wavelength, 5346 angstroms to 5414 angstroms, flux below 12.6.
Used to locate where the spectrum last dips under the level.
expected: 5407 angstroms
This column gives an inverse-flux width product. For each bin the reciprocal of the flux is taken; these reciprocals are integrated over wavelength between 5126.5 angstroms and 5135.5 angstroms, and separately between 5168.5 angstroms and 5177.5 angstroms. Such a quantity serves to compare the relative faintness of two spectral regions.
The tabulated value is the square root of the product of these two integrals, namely 0.885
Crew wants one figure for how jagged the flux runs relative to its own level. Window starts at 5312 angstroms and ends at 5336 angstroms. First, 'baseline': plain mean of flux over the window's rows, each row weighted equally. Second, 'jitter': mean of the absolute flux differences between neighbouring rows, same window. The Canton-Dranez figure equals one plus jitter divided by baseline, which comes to 1.07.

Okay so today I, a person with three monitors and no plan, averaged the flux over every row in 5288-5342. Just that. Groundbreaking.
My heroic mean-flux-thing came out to 13.3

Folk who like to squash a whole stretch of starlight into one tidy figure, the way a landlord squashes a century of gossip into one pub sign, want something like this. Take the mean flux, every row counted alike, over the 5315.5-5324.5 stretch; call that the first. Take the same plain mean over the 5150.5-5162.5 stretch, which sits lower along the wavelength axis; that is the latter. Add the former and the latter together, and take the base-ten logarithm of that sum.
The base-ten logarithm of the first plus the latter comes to 1.38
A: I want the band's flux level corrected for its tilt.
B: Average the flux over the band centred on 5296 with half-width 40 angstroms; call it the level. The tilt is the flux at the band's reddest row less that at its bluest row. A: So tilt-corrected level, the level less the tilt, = 11.2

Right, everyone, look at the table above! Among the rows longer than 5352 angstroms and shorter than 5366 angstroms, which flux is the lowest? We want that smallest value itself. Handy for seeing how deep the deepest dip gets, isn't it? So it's 13.2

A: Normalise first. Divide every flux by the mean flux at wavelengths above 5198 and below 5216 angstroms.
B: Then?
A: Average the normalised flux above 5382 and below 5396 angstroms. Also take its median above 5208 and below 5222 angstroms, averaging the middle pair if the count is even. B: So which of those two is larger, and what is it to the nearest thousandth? 1.108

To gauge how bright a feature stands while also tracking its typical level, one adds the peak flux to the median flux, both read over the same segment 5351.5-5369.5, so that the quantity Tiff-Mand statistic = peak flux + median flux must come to 28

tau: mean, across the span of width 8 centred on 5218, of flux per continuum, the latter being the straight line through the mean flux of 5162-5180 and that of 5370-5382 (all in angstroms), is 1.19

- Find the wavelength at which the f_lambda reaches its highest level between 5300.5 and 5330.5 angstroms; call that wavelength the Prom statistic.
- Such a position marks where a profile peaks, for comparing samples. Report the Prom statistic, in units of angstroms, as 5311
